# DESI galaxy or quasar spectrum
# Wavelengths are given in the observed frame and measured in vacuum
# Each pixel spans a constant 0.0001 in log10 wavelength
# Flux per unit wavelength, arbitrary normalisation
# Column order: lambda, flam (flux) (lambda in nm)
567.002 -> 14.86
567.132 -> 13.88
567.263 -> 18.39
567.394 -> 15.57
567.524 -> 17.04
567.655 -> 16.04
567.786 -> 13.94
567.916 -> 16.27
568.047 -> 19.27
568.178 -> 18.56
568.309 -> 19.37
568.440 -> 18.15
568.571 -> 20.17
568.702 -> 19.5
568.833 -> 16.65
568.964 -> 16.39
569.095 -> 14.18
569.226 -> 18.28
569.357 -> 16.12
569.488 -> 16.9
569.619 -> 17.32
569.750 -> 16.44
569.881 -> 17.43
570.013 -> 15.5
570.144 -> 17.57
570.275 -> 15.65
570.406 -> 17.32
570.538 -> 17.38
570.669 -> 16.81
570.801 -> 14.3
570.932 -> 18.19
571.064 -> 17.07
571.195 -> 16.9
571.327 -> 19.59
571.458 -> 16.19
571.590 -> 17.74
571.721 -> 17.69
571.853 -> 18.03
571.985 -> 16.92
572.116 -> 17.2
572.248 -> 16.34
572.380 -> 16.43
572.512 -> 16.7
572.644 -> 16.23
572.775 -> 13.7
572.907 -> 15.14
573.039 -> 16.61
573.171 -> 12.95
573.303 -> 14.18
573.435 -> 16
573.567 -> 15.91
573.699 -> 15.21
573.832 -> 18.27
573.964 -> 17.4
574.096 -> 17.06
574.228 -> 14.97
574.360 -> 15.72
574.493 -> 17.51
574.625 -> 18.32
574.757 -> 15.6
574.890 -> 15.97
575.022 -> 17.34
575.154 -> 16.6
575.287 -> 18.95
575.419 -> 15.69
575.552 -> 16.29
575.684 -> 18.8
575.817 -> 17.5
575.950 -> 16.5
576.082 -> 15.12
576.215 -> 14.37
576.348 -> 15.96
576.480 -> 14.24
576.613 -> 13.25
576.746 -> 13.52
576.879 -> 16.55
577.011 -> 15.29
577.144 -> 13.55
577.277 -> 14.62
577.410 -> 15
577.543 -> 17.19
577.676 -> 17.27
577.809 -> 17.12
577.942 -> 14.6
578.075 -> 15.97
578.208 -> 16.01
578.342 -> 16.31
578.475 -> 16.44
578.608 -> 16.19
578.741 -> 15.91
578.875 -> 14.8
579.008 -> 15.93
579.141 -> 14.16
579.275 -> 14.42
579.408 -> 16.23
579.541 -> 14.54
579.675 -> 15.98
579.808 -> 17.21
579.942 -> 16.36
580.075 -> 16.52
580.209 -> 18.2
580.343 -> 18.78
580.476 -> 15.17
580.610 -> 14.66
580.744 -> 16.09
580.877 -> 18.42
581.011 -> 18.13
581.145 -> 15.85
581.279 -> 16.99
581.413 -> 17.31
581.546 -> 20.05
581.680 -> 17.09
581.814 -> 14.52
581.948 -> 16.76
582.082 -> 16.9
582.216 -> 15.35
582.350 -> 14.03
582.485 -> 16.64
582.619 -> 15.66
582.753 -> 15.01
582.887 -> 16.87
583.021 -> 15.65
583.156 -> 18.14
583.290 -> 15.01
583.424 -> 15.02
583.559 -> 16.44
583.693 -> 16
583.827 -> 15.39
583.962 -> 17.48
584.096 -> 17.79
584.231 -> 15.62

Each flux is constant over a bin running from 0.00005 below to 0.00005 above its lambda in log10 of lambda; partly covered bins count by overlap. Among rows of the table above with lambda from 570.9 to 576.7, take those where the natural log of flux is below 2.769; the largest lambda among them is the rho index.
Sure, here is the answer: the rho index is 576.613 nm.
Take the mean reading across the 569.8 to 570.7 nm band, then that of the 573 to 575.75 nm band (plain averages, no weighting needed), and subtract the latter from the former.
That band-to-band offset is 0.4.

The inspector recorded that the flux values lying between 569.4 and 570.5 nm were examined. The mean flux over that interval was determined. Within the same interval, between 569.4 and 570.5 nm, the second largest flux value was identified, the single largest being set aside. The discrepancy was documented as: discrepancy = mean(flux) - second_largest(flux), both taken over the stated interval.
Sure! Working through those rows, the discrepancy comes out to -0.7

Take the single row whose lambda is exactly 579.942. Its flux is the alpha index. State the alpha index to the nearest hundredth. 16.36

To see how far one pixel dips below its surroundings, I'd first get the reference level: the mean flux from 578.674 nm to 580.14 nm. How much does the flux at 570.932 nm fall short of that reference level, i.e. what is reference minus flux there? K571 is -2.5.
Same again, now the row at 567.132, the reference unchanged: 1.8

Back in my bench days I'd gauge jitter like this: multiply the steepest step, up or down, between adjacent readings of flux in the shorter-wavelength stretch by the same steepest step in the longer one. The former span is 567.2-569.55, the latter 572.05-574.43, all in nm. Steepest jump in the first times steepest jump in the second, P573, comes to 15.0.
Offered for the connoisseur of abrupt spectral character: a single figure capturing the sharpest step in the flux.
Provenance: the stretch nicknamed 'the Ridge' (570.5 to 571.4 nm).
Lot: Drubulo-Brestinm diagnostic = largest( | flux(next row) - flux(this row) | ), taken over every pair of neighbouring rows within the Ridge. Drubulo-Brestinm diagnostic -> 3.9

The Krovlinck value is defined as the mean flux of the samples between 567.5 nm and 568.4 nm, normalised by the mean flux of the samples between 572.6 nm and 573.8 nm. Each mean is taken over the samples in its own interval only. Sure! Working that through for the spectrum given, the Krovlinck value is 1.14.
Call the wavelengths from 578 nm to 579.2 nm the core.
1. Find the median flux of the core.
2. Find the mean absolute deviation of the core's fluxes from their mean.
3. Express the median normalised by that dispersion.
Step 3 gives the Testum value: 28.4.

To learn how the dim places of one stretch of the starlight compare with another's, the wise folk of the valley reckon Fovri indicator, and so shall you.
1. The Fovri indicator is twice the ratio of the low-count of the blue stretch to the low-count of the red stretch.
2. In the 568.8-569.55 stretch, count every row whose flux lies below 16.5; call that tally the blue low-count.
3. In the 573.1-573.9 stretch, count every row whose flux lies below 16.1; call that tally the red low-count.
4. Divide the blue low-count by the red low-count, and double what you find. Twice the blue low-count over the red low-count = 1.2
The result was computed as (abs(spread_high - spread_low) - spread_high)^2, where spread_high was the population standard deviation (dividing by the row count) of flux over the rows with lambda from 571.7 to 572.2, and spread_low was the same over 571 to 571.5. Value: 0.18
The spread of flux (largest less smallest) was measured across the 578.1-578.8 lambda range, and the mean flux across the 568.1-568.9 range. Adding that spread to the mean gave 19.3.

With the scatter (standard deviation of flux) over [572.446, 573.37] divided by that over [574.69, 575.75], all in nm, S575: 1.1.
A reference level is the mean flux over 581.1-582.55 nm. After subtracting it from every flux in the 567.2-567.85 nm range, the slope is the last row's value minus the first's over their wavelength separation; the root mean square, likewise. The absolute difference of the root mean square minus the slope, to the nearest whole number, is 10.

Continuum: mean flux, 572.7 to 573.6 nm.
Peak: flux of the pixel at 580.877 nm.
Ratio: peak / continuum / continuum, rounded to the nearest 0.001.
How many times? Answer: 0.083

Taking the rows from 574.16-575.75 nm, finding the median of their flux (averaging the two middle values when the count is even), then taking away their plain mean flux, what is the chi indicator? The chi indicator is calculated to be -0.37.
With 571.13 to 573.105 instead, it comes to -0.06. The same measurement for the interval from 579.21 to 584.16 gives -0.04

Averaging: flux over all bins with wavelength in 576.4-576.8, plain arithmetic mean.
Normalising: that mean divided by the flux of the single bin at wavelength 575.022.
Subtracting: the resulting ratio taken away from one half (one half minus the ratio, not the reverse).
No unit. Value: -0.29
